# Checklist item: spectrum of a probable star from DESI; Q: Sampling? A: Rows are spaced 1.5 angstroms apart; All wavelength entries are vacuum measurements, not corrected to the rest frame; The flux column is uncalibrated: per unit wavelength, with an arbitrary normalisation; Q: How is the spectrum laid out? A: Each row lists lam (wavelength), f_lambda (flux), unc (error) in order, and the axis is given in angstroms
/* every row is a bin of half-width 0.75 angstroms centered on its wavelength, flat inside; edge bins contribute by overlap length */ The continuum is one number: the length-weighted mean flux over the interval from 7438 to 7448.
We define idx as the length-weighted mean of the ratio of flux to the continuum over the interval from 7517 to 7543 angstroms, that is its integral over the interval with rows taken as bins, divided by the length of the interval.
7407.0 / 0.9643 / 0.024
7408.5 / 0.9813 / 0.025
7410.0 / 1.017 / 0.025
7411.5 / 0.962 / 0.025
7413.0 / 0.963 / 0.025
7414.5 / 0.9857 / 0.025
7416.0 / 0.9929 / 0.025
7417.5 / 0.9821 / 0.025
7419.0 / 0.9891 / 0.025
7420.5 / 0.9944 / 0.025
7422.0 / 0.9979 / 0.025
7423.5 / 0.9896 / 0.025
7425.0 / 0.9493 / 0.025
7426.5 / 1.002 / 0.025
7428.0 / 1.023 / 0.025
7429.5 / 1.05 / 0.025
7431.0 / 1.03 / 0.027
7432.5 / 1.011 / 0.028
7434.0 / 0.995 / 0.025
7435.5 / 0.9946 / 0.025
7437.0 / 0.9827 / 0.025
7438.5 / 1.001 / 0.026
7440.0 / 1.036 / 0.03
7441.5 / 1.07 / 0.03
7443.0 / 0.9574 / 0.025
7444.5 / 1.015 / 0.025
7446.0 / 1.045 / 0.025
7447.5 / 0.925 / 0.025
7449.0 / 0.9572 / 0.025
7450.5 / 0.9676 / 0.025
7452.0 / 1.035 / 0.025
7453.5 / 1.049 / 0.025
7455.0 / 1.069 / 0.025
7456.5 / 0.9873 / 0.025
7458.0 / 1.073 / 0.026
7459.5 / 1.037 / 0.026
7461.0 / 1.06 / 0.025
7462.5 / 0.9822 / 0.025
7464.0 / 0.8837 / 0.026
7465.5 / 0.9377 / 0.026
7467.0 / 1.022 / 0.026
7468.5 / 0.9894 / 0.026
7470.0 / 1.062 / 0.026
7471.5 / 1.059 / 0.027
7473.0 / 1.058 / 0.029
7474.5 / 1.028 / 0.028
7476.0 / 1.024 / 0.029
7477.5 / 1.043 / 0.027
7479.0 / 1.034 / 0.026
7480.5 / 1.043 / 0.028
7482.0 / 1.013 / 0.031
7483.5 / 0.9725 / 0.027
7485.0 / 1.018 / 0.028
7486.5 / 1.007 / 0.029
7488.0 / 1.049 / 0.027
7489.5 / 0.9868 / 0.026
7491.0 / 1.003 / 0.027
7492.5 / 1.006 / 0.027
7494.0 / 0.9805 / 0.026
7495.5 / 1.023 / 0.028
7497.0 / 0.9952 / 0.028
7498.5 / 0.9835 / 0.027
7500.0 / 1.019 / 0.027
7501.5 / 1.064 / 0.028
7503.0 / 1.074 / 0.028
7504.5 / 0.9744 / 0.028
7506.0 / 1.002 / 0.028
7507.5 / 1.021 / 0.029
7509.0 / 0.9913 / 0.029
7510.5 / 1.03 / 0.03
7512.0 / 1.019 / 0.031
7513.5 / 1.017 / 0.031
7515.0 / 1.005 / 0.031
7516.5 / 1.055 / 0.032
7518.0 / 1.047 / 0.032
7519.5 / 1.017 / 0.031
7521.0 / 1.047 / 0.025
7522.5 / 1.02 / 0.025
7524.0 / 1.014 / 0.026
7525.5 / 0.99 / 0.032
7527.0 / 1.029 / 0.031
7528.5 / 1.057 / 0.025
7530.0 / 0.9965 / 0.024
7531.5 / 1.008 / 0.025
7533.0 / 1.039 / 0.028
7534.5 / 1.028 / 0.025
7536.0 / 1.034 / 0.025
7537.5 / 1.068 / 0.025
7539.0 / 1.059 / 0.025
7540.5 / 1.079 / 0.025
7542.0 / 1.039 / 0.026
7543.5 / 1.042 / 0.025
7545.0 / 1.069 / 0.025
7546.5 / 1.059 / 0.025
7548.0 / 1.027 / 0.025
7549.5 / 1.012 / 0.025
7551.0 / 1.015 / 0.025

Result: 1.02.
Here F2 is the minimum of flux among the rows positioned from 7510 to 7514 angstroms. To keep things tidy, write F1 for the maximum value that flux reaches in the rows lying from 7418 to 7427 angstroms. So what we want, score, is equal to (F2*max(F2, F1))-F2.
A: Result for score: 0.02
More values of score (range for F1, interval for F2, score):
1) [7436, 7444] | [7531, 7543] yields 0.07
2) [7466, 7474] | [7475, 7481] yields 0.06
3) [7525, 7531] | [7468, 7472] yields 0.06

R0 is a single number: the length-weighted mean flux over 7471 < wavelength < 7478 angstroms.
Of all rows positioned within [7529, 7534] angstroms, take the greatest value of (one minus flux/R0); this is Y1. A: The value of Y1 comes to 0.04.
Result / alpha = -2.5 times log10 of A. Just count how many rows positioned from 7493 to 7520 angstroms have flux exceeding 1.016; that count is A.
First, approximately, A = 11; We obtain -2.60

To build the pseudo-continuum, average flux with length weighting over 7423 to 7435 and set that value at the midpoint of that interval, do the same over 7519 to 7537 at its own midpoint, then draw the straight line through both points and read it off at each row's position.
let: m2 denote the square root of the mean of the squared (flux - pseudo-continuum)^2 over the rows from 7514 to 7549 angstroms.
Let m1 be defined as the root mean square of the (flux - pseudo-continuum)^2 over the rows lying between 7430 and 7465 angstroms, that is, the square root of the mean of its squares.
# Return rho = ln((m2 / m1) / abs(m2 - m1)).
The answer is 4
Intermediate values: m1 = 0.0042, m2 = 0.0010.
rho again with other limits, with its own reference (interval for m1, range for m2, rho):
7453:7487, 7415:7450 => 6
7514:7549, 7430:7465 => 7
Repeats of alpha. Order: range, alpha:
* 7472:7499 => -2.39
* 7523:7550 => -2.78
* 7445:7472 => -2.50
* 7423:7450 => -1.95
